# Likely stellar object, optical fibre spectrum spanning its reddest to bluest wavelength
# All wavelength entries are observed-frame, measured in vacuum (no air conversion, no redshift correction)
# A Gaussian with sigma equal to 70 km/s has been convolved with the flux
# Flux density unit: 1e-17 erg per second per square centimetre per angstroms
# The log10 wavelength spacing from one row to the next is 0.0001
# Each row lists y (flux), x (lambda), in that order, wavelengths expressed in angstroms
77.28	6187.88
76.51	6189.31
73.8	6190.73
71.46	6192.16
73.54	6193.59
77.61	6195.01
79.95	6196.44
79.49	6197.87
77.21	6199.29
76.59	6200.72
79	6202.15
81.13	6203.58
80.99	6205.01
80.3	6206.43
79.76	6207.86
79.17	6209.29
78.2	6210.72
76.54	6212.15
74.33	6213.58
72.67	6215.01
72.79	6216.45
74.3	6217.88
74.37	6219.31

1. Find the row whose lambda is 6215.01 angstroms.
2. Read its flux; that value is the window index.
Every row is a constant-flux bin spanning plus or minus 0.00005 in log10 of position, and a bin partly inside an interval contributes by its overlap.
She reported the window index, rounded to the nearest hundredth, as 72.67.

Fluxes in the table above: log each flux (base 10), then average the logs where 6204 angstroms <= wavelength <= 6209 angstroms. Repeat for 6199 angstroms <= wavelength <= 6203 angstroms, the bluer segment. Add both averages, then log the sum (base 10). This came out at 0.579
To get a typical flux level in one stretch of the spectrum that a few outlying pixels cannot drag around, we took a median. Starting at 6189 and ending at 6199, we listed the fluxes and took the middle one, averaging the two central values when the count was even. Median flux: 76.5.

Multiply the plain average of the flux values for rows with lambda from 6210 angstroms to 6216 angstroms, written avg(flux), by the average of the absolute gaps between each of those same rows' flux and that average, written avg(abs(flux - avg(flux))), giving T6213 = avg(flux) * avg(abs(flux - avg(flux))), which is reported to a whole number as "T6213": 146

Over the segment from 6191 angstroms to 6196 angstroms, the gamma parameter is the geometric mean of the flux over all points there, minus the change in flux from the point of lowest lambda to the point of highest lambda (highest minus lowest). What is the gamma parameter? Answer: 68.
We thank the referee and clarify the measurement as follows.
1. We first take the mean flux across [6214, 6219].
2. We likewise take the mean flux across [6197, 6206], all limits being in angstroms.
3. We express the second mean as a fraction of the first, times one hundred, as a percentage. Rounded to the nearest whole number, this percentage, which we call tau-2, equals 108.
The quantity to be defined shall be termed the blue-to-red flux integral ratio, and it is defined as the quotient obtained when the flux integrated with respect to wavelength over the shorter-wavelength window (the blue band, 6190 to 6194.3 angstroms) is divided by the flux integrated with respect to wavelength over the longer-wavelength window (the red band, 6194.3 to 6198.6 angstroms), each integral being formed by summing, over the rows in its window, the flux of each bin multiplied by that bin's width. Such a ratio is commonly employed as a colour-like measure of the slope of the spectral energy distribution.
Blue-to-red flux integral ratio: 0.92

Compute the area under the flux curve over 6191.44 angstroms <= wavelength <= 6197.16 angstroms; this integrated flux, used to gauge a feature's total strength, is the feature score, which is 432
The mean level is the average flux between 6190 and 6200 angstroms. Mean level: 76.2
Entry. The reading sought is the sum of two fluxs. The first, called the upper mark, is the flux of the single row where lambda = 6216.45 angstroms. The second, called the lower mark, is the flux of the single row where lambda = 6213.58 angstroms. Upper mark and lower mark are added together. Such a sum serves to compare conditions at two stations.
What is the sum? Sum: 147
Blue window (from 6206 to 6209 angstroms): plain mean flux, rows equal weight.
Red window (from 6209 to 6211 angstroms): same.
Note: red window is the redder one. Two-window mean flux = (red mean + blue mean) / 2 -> 79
